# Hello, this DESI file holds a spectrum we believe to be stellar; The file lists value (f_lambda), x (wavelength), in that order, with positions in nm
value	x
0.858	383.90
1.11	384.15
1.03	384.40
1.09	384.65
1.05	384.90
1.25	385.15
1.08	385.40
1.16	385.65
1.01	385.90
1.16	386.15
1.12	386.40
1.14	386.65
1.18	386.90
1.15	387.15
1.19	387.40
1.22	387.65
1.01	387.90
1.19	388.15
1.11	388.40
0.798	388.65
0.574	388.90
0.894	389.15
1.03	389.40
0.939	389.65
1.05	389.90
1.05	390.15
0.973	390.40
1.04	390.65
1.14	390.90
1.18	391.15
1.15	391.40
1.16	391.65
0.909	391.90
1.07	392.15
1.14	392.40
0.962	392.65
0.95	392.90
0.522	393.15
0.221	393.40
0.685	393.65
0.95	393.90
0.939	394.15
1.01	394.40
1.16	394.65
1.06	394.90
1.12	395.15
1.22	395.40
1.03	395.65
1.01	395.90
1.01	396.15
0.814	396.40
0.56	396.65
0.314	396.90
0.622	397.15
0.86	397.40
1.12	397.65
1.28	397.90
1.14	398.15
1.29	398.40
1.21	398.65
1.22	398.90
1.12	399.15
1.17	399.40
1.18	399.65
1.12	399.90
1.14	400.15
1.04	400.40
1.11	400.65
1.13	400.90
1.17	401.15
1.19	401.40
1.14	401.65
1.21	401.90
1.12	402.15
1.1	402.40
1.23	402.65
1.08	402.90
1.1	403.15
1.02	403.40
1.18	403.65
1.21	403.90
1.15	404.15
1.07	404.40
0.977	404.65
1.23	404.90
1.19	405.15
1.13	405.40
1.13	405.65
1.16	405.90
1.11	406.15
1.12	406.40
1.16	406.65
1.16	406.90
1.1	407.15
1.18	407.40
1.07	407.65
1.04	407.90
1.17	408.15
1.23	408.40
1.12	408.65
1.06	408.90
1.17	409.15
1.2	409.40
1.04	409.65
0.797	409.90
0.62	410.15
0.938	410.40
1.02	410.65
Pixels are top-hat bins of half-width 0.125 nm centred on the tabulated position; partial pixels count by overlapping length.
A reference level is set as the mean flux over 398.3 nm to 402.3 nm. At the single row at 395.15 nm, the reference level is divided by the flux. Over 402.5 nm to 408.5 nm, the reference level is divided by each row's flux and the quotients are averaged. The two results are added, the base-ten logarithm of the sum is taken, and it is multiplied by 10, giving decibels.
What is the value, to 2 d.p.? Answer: 3.14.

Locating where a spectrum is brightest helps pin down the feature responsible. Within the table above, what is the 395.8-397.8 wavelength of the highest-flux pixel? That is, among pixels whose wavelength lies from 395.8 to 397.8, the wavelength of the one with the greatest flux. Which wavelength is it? 397.65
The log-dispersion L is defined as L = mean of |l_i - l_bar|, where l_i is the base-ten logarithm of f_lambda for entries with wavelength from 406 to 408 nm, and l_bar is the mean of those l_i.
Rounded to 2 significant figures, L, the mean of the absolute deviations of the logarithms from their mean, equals 0.015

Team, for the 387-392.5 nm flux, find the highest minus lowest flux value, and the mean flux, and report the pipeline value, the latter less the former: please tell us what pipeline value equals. 0.40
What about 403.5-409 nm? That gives 0.88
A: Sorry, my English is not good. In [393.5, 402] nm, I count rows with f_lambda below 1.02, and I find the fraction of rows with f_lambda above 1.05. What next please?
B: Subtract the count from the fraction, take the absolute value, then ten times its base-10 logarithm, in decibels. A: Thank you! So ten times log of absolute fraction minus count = 10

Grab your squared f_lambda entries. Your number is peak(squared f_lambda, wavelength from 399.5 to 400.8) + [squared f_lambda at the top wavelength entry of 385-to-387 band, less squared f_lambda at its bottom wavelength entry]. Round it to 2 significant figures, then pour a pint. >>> 1.2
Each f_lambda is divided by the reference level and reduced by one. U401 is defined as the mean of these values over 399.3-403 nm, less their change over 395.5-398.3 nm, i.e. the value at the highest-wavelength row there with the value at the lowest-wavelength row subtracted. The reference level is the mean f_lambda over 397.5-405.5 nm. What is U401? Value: -0.10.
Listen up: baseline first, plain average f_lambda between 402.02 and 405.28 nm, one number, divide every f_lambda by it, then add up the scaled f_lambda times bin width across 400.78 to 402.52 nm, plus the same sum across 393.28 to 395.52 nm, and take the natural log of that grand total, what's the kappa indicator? 1.29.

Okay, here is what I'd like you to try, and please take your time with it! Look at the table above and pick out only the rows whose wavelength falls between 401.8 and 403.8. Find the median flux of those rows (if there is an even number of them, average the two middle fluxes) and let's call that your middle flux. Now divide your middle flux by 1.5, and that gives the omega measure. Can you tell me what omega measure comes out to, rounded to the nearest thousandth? 0.740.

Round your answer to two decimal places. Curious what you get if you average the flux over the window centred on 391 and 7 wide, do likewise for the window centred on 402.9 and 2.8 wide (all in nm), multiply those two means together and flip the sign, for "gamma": -1.09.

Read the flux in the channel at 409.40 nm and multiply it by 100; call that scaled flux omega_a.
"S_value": 120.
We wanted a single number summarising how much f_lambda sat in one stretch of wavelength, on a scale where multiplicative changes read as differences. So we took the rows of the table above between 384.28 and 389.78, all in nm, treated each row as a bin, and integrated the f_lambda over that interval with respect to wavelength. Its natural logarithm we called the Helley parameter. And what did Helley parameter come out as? 1.77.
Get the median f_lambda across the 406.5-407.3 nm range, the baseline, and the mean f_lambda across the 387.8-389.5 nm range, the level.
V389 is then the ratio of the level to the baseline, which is 0.81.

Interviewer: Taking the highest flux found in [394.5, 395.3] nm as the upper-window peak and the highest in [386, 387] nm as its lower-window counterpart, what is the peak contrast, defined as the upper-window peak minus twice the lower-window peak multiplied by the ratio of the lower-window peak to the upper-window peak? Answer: -1.24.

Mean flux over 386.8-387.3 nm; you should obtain 1.17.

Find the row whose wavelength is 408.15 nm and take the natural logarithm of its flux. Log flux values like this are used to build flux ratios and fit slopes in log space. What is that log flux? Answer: 0.16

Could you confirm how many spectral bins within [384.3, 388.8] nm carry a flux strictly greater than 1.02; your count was 15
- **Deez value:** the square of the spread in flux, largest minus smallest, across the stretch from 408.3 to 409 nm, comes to 0.029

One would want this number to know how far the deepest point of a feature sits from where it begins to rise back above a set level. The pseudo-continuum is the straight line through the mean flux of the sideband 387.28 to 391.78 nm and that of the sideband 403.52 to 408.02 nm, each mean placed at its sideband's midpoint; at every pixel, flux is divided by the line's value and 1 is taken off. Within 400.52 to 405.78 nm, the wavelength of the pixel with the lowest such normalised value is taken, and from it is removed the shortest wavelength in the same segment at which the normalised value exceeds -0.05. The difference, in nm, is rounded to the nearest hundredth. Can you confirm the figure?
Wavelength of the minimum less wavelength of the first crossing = 4.00 nm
